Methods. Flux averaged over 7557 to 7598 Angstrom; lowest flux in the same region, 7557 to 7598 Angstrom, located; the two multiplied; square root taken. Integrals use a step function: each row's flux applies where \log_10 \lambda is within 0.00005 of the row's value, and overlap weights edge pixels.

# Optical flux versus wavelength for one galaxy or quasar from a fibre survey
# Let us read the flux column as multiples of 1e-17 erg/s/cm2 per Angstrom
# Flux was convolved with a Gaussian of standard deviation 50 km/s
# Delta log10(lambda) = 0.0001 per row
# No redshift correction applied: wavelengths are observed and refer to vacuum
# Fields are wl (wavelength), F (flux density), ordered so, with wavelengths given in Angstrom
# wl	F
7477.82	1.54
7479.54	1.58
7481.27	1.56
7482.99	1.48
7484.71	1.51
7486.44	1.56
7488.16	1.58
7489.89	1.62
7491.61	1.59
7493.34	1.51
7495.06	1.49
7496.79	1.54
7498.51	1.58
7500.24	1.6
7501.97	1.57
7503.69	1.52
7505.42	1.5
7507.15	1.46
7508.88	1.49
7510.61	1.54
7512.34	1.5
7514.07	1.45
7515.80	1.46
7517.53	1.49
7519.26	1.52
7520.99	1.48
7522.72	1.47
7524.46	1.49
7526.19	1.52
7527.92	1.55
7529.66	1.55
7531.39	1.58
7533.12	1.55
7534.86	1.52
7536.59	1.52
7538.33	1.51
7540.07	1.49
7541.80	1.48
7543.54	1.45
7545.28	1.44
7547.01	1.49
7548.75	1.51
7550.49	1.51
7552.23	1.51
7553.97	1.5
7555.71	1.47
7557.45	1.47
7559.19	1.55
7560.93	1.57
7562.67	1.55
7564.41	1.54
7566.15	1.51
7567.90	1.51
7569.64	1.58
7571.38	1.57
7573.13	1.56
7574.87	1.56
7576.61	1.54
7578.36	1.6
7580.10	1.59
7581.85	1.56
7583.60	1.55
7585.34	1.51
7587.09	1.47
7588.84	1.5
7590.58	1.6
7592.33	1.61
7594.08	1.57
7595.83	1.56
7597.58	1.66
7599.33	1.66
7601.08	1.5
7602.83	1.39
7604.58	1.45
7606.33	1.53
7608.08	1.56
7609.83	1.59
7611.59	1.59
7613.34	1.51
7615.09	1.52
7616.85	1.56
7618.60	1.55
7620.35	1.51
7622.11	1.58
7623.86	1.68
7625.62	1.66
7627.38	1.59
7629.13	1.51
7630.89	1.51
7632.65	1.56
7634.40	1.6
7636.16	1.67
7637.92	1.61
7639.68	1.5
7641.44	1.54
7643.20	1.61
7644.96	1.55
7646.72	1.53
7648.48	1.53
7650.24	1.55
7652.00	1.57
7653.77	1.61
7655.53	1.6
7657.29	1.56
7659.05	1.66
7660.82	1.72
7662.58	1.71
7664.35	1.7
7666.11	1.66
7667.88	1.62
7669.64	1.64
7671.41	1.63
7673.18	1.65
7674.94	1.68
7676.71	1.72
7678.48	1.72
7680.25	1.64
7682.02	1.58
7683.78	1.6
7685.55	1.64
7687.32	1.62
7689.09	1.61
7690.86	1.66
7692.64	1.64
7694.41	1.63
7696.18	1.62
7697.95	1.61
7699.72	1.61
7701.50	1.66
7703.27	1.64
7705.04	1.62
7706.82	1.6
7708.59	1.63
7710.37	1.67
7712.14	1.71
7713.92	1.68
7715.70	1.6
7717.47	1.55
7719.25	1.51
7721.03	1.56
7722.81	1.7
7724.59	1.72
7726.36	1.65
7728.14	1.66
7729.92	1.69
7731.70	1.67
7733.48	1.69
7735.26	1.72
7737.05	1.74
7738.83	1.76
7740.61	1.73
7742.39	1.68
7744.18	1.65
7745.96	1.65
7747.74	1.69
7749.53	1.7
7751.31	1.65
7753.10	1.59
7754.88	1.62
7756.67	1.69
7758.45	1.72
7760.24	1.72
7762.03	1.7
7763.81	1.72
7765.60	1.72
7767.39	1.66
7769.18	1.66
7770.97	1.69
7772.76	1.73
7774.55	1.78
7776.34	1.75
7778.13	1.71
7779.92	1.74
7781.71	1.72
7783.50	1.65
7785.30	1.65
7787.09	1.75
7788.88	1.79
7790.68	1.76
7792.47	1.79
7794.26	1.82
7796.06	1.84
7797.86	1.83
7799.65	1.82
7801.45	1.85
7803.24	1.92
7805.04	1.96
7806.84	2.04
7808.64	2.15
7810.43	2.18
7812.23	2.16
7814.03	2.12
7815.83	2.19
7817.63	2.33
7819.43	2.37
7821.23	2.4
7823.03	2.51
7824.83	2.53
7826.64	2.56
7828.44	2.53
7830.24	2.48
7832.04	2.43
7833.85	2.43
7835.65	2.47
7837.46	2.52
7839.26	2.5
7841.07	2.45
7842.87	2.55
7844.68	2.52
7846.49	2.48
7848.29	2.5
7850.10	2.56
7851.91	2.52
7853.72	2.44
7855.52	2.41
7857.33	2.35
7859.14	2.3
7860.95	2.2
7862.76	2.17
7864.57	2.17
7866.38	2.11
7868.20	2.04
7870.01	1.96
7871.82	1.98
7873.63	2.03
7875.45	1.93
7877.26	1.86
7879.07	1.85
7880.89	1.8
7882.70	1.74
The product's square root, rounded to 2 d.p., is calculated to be 1.51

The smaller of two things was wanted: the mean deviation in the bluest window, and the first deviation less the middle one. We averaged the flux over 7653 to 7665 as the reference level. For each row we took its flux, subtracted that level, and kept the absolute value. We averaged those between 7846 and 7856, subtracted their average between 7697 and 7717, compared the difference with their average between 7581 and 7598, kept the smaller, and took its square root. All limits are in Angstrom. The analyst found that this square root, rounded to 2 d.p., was 0.31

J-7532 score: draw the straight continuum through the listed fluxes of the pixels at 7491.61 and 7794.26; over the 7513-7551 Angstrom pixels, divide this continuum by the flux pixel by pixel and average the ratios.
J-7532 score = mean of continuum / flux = 1.080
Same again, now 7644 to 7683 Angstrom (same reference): 1.058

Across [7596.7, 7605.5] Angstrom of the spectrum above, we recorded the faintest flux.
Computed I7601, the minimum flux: 1.39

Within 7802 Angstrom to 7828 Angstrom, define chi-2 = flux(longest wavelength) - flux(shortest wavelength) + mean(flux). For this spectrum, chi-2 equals 2.88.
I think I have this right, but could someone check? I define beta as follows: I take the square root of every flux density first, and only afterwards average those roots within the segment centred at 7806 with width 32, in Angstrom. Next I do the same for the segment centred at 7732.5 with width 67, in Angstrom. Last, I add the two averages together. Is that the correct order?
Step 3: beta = 2.71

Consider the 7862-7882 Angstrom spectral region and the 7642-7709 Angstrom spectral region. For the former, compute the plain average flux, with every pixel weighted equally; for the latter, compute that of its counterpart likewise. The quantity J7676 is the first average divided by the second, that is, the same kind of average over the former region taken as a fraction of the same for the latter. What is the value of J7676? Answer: 1.22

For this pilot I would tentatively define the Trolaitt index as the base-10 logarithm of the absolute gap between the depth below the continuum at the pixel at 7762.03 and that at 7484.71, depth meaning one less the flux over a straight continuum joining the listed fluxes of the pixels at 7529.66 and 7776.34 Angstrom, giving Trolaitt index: -1.70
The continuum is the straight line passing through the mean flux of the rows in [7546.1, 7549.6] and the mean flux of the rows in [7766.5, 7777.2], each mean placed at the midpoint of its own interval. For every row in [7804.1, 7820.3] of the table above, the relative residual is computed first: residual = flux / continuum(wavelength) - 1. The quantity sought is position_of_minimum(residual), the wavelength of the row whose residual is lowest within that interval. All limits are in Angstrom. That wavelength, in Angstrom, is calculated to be 7805.04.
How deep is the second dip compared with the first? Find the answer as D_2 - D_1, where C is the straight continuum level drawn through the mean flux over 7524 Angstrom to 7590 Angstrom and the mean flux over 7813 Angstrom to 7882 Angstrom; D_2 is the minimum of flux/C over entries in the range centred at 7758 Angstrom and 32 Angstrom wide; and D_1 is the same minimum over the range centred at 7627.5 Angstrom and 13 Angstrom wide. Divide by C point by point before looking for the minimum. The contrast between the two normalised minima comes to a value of -0.10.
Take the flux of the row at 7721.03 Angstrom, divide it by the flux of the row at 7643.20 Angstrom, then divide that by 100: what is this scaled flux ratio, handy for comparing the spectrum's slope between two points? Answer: 0.0097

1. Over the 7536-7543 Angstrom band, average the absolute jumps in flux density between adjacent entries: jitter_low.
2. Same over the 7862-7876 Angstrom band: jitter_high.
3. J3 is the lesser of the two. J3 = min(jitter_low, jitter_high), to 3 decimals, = 0.013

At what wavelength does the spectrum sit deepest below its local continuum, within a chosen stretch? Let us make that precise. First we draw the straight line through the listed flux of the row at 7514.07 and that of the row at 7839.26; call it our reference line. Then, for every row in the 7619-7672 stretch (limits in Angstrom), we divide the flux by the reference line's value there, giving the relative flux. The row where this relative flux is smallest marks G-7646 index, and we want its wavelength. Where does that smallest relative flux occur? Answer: 7639.68 Angstrom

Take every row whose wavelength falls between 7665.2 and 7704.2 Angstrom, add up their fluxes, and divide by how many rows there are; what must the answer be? 1.64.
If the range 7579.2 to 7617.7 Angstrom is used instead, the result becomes 1.55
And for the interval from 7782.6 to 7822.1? 1.97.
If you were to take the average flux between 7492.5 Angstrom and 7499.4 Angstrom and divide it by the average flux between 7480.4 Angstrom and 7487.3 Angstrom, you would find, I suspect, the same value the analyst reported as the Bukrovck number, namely 1.00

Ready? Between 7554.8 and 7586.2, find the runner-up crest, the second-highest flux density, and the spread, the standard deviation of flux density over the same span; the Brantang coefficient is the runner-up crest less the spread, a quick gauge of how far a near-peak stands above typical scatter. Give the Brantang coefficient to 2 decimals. 1.55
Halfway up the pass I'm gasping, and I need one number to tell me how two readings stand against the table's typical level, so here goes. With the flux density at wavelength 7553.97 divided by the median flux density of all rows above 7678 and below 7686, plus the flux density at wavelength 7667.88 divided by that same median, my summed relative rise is 1.90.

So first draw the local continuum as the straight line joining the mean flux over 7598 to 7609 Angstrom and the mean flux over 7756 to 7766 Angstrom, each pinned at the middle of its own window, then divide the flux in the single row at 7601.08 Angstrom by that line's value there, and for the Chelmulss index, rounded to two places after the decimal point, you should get 0.99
